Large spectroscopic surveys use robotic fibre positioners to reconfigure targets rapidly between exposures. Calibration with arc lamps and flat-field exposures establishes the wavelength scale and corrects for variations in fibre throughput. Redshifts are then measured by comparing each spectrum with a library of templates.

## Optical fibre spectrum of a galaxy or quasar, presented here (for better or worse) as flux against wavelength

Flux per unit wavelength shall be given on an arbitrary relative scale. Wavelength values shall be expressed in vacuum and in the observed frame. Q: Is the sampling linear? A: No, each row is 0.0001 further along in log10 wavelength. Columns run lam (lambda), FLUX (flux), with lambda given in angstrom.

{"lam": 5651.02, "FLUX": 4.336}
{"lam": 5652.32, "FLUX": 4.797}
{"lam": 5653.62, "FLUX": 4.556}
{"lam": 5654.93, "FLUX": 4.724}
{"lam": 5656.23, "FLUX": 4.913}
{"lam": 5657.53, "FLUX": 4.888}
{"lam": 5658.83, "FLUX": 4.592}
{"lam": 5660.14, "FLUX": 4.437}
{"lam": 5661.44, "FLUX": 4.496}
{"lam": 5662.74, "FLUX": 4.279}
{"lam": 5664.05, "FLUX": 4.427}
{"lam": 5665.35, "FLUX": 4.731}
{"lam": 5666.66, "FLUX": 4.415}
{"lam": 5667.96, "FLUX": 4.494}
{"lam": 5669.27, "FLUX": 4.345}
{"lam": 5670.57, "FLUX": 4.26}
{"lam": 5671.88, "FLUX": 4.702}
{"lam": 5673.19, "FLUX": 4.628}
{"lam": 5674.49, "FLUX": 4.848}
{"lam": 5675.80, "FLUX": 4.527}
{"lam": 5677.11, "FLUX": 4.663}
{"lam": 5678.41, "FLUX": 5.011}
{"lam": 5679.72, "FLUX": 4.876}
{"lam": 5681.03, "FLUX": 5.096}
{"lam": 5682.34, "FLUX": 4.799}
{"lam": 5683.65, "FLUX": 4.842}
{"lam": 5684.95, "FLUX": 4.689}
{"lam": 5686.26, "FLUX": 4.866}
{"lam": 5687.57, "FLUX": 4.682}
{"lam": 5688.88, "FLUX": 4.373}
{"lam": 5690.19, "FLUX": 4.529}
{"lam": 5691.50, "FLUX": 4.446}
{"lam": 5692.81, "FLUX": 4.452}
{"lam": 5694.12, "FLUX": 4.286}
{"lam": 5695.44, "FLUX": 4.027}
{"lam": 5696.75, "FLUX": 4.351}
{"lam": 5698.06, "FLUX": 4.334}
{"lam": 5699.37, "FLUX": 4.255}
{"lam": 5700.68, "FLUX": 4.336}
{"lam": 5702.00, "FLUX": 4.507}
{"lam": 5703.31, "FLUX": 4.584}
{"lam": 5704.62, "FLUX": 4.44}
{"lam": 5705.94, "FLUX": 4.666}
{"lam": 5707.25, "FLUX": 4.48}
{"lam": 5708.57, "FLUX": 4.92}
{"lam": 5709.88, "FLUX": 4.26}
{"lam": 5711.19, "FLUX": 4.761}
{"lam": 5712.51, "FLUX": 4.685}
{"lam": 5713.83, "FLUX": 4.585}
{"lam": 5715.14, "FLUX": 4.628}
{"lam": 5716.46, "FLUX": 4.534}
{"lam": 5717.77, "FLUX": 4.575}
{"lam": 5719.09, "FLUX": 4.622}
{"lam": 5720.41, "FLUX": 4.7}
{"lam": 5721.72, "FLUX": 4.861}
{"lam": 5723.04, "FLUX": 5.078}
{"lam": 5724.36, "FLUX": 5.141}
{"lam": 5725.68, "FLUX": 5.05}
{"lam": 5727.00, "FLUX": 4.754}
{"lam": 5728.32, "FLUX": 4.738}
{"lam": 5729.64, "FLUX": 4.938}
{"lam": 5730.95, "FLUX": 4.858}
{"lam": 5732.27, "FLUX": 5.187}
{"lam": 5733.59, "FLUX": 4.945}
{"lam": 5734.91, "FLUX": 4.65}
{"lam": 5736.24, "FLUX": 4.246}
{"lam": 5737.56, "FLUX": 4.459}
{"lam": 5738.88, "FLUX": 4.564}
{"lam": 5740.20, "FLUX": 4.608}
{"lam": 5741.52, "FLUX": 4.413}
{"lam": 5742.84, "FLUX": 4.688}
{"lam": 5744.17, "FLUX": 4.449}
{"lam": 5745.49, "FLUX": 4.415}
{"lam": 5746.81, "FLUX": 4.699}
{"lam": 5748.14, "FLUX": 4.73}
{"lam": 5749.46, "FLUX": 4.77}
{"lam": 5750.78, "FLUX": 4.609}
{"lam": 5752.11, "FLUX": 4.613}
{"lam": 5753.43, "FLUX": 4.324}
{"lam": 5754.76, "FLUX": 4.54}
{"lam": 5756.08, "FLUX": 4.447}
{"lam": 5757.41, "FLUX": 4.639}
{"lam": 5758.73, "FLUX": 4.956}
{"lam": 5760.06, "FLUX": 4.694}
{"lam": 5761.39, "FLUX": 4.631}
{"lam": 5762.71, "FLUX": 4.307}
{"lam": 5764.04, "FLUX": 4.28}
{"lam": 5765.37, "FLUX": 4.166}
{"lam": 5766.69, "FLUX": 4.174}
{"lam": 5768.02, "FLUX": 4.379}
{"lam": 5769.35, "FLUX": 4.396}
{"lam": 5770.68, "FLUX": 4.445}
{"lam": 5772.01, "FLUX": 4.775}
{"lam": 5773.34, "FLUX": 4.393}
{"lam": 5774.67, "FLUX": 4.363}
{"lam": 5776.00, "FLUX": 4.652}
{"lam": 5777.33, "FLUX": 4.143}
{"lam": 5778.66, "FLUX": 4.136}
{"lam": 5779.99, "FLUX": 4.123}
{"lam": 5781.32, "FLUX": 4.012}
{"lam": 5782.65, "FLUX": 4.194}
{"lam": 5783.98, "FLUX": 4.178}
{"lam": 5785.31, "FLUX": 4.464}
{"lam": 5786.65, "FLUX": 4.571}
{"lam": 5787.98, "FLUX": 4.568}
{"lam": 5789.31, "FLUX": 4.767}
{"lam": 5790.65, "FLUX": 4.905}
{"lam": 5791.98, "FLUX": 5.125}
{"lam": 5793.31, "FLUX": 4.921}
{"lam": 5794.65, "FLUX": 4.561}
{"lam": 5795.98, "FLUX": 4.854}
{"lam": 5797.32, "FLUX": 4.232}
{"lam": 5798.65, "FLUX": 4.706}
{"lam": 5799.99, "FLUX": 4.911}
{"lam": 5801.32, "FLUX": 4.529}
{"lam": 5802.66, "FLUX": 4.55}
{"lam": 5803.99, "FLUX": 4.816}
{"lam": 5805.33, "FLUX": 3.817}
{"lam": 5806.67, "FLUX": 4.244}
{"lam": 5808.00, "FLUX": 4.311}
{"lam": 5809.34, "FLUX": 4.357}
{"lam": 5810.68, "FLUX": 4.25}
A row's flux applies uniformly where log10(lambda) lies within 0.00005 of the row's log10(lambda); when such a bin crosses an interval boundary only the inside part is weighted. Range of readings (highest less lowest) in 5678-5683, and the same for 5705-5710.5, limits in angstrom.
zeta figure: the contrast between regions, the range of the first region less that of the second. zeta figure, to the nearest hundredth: -0.36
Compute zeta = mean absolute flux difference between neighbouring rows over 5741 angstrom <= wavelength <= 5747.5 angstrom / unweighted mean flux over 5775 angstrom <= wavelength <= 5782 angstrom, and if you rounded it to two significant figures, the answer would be 0.049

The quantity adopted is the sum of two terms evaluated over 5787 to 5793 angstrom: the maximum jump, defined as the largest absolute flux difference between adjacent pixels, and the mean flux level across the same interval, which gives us 5.06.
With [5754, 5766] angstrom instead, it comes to 4.84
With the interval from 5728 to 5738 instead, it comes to 5.16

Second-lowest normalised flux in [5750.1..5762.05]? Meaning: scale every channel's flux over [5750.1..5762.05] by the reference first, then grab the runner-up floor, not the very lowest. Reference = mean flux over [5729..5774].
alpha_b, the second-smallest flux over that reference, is 0.97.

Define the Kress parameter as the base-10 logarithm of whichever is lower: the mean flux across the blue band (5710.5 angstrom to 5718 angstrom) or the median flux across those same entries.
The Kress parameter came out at 0.663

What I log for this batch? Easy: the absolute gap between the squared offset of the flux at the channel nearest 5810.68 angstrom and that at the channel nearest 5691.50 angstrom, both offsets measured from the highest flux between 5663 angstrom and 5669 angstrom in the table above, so 0.150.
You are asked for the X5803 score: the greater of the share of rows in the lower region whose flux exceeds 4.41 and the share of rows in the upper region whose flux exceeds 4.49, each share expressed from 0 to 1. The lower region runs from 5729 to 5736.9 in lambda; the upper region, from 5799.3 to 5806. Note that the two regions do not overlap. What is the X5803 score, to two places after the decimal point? 0.83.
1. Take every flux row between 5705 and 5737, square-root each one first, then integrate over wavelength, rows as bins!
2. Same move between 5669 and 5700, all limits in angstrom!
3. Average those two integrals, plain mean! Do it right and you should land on 68.0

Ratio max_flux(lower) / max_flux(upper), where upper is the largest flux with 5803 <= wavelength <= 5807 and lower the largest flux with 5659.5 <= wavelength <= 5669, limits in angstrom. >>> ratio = 0.98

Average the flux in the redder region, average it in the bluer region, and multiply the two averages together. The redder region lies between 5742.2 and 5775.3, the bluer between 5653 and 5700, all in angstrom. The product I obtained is 20.7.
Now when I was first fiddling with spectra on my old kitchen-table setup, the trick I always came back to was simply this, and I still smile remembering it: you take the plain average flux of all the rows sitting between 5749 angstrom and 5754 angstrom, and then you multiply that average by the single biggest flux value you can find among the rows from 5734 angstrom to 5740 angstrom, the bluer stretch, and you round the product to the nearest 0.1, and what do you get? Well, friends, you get 21.3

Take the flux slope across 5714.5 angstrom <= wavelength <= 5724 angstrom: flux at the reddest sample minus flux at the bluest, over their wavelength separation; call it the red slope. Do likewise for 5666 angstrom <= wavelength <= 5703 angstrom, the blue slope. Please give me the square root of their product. 0.012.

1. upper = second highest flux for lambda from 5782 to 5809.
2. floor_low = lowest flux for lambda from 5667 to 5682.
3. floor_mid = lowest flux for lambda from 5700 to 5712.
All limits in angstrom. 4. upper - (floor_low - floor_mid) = 4.9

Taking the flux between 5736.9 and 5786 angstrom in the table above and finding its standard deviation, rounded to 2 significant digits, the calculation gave 0.22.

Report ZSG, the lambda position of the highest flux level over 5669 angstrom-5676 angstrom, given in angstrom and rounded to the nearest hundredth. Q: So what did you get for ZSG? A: 5674.49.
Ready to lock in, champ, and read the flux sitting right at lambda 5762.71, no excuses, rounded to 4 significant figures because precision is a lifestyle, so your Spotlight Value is 4.307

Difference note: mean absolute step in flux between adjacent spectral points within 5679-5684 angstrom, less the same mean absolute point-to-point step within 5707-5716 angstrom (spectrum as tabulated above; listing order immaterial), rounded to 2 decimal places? -0.12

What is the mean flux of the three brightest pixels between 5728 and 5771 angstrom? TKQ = 5.03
